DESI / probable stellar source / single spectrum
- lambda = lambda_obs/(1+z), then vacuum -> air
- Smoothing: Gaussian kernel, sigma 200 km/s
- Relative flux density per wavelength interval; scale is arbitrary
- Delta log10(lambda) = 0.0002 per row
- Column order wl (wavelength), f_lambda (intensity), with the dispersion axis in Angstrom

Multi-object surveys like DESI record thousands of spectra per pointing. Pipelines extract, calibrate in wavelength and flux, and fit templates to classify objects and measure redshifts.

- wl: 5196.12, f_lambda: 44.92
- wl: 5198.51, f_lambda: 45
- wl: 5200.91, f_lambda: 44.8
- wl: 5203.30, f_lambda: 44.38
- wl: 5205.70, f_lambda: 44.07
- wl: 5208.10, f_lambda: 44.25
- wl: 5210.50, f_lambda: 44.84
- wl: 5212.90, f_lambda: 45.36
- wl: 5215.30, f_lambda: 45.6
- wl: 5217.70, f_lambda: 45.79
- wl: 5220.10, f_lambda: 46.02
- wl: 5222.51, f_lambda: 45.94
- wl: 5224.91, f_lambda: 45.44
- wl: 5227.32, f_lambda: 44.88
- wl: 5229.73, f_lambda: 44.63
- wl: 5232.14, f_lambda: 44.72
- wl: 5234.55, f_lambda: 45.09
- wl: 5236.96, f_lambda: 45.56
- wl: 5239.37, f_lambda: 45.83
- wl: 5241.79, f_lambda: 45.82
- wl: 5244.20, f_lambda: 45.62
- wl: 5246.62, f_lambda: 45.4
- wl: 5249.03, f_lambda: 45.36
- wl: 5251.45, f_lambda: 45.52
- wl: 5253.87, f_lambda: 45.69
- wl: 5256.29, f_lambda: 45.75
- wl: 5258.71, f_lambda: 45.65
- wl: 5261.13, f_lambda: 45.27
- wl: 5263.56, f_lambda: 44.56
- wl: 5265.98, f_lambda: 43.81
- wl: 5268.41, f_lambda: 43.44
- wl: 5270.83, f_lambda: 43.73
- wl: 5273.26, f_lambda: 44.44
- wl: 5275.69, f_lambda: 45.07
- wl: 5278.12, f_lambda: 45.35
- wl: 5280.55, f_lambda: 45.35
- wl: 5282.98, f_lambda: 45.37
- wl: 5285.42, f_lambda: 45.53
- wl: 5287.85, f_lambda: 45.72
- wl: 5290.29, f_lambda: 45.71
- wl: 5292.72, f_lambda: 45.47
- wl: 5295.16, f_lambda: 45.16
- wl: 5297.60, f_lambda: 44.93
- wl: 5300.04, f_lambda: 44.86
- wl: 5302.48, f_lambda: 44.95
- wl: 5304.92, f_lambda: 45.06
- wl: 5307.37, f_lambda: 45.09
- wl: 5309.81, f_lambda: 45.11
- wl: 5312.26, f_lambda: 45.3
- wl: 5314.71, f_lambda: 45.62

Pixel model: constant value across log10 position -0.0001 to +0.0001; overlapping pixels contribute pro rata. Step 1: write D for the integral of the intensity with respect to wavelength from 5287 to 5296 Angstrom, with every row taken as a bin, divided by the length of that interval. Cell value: 45.5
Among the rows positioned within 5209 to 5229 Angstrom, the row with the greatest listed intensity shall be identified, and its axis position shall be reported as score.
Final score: 5220.10 Angstrom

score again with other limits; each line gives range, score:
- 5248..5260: 5256.29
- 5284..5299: 5287.85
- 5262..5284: 5282.98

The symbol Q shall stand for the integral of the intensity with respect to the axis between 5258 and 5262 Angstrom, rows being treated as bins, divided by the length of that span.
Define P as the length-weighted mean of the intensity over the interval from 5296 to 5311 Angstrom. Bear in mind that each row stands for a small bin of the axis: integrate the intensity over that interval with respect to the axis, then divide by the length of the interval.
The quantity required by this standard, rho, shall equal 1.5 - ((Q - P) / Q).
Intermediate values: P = 45.0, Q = 45.5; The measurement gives 1.49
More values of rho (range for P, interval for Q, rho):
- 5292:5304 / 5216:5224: 1.48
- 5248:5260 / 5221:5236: 1.51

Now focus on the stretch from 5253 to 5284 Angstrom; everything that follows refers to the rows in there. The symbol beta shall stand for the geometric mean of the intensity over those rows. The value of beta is 44.9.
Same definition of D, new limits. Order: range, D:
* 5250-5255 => 45.6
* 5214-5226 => 45.8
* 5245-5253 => 45.4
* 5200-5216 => 44.7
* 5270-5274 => 44.1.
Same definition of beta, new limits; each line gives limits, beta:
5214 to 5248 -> 45.5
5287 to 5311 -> 45.2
